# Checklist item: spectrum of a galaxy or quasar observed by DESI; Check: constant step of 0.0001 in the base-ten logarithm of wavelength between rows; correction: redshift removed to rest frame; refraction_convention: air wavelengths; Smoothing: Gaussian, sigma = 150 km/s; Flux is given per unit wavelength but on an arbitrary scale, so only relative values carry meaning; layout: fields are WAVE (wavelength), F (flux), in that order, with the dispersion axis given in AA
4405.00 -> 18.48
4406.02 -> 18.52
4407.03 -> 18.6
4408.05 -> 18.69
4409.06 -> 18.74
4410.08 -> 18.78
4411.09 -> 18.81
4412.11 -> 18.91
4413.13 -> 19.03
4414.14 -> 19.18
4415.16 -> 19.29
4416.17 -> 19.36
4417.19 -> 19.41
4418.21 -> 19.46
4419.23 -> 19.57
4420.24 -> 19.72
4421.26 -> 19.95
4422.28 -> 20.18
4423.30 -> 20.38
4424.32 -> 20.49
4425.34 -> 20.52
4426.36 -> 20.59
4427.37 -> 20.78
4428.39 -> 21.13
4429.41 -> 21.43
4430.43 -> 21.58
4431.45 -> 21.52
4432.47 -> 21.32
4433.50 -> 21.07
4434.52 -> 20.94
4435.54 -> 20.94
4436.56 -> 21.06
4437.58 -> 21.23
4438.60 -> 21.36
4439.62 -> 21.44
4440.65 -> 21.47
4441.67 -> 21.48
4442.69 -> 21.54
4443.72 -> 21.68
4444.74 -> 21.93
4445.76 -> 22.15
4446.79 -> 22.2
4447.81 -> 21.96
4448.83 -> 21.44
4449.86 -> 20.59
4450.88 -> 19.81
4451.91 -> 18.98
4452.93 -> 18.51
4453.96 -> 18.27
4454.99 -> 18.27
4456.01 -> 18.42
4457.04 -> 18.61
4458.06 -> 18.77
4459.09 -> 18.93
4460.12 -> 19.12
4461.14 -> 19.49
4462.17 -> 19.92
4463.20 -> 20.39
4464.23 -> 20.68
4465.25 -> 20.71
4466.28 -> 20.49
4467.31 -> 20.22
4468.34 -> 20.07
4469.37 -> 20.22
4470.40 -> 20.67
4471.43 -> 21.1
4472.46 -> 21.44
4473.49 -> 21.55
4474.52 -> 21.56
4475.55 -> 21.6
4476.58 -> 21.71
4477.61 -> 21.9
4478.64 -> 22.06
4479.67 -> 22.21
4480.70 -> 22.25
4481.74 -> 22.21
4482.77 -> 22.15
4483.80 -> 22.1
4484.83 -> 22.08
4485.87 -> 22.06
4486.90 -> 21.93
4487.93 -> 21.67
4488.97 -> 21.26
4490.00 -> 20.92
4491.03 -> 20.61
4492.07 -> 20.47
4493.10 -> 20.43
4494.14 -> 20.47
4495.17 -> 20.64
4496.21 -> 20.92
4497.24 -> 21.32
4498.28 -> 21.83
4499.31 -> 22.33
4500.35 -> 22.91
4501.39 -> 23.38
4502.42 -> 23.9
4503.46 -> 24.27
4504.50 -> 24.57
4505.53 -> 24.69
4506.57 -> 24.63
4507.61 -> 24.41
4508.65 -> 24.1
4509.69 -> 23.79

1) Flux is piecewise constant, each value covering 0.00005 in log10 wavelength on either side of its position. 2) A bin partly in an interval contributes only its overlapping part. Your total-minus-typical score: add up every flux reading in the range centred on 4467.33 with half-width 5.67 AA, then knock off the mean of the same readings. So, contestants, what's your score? 205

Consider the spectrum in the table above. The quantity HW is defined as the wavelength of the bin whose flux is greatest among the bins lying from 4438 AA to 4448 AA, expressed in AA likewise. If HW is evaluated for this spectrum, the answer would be 4446.79 AA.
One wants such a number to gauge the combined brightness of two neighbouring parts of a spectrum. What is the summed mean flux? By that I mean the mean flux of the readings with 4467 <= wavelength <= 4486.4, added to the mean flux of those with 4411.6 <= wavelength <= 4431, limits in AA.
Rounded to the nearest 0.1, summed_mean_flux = 41.6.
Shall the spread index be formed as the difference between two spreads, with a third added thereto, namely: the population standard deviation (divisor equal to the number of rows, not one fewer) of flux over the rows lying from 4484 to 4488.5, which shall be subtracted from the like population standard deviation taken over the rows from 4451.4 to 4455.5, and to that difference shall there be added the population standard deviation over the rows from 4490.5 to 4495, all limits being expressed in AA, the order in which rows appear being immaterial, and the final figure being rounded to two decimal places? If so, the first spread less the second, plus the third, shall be 0.19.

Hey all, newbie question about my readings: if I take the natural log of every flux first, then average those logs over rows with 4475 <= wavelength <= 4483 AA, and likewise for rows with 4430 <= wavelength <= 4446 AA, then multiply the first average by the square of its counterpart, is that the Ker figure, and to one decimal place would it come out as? 29.0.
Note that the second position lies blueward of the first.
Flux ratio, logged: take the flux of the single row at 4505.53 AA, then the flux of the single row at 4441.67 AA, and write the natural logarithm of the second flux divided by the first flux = -0.14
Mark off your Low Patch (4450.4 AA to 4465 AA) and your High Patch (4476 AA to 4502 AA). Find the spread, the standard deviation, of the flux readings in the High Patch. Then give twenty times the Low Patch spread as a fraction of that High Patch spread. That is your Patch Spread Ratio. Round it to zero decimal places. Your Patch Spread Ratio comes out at 20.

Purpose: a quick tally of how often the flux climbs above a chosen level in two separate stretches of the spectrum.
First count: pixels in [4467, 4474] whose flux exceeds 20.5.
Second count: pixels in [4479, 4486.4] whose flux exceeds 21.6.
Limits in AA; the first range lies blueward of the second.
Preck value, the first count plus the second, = 11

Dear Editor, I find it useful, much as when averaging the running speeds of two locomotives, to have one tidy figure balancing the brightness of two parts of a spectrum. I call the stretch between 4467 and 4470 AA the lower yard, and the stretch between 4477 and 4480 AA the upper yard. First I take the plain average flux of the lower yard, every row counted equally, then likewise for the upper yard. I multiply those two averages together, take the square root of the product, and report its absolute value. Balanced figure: 21.1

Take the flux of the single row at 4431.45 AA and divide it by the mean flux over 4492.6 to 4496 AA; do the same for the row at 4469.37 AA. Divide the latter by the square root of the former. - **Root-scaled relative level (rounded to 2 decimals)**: 0.96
